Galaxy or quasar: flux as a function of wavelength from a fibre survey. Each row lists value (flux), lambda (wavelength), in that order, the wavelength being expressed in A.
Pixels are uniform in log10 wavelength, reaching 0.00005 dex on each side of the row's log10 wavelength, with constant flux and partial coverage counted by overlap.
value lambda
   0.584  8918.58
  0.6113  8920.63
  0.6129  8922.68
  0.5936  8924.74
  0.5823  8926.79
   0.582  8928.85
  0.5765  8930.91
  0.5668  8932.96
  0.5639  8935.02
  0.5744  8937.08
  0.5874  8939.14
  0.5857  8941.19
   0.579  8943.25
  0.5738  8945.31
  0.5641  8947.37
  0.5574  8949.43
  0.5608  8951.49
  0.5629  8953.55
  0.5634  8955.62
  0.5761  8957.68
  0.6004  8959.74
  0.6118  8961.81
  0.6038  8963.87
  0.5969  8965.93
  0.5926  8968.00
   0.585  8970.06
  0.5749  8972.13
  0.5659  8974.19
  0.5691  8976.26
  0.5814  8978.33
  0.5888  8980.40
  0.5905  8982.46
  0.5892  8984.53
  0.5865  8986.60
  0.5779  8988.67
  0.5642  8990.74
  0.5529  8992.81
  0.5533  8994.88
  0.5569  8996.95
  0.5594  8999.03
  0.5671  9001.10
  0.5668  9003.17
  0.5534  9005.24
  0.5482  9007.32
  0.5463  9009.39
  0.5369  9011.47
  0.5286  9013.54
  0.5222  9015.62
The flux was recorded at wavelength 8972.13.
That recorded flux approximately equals 0.5749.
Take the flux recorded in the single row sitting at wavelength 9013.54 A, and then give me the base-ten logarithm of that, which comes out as -0.277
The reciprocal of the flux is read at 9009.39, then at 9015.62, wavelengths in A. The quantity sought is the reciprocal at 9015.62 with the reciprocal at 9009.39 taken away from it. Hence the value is 0.084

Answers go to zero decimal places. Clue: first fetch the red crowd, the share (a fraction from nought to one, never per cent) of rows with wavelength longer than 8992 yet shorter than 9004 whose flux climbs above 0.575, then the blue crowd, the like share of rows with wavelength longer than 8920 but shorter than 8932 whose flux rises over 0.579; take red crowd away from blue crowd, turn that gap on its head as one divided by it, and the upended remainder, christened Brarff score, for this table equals 1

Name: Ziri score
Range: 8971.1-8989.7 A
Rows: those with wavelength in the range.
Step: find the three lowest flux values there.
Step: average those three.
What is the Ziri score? 0.570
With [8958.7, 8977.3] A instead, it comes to 0.570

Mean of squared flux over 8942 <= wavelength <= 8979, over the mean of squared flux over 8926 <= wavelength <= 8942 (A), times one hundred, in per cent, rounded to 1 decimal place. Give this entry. 100.6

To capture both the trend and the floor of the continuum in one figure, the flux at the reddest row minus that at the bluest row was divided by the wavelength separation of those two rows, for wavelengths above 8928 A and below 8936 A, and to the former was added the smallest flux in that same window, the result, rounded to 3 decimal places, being 0.561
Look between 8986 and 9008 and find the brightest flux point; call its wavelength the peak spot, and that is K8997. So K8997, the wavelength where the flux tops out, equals 8986.60 A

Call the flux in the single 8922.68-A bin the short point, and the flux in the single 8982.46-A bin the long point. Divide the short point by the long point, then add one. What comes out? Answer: 2.038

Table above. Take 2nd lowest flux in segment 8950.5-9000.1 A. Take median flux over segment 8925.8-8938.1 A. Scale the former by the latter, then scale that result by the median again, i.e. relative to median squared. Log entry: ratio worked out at 1.67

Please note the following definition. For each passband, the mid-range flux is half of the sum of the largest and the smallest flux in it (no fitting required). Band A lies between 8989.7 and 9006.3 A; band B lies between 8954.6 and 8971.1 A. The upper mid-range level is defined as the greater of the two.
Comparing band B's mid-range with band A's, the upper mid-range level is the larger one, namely 0.588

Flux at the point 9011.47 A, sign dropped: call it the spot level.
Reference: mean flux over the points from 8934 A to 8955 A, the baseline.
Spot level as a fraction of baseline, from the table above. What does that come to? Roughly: 0.94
